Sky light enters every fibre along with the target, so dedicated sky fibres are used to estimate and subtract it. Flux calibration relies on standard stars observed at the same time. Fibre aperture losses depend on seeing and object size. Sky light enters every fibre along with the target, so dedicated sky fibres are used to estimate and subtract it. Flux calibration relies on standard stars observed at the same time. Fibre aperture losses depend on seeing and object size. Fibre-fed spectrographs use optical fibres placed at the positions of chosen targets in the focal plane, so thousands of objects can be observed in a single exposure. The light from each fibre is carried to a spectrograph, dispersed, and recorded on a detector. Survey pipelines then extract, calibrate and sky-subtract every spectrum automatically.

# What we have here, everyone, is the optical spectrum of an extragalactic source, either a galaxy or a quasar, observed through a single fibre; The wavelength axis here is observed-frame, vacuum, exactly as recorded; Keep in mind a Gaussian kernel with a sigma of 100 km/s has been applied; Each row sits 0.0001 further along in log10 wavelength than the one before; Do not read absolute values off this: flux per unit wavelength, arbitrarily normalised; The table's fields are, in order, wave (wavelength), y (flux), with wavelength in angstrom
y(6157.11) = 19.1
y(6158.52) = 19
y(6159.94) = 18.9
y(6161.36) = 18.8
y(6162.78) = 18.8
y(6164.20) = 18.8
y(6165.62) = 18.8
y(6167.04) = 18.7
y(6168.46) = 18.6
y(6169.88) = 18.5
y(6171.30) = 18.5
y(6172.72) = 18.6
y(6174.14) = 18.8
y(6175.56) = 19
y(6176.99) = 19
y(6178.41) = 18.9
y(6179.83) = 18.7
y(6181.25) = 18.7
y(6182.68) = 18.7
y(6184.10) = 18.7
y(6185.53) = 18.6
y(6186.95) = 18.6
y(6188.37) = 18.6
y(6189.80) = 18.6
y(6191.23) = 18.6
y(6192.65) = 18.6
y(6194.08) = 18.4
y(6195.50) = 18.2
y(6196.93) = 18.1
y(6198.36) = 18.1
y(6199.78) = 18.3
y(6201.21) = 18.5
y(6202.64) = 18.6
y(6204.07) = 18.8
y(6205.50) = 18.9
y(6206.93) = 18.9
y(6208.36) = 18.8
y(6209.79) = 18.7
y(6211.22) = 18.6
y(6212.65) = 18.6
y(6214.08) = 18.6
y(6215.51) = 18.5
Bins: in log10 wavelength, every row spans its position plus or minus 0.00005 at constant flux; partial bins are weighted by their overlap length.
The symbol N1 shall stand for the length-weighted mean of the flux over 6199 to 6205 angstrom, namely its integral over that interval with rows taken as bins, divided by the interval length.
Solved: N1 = 18.6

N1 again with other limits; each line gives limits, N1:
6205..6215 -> 18.7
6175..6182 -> 18.8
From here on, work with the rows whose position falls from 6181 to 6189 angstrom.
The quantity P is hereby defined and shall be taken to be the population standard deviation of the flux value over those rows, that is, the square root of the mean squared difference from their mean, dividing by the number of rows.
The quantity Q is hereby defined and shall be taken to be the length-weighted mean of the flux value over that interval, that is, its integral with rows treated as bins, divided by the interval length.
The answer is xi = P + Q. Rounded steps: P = 0.05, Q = 18.6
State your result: 18.7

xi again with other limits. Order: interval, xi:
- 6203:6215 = 18.8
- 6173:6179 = 19.0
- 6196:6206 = 18.7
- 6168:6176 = 18.9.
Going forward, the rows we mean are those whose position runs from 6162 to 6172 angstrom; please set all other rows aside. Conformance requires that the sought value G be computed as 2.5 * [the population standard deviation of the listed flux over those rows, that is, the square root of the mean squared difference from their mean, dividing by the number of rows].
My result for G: 0.319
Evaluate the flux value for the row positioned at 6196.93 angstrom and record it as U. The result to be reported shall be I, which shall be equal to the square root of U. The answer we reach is 4.25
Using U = 18.1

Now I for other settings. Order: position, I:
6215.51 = 4.30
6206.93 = 4.35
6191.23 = 4.31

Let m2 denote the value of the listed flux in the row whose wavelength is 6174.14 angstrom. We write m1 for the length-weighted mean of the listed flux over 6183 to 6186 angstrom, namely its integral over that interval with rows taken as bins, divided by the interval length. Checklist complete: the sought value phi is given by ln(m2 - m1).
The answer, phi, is -1.9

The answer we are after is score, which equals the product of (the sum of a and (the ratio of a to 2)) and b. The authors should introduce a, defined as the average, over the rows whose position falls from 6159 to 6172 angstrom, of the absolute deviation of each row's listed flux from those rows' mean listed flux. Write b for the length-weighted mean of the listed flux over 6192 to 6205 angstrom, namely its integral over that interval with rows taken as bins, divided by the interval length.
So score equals 3.3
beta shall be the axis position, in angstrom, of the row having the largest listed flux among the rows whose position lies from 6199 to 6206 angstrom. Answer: 6205.50 angstrom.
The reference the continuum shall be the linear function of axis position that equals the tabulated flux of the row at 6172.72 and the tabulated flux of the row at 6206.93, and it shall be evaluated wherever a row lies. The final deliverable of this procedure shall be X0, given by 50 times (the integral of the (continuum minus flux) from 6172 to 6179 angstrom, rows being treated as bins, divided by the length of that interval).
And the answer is -11.7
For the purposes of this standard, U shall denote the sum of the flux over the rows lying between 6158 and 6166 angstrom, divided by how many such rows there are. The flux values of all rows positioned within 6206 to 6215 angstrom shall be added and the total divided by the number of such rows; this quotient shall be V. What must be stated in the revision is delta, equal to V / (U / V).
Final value 18.6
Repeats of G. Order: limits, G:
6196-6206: 0.741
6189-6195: 0.217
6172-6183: 0.354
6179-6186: 0.100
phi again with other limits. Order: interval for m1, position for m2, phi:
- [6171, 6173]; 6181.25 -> -2.0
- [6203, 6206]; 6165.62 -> -6.6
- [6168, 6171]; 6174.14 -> -1.4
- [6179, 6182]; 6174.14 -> -2.3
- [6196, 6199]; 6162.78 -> -0.3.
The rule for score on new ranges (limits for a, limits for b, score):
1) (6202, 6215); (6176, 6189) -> 3.2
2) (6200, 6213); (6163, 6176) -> 3.5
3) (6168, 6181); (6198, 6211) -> 4.8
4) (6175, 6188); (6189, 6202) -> 3.7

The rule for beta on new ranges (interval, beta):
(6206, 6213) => 6206.93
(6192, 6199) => 6192.65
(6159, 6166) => 6159.94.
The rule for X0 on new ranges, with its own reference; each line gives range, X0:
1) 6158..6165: -17.7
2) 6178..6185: -2.6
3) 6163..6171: -6.4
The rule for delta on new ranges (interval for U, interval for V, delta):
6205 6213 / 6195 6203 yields 17.9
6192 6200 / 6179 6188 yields 19.1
